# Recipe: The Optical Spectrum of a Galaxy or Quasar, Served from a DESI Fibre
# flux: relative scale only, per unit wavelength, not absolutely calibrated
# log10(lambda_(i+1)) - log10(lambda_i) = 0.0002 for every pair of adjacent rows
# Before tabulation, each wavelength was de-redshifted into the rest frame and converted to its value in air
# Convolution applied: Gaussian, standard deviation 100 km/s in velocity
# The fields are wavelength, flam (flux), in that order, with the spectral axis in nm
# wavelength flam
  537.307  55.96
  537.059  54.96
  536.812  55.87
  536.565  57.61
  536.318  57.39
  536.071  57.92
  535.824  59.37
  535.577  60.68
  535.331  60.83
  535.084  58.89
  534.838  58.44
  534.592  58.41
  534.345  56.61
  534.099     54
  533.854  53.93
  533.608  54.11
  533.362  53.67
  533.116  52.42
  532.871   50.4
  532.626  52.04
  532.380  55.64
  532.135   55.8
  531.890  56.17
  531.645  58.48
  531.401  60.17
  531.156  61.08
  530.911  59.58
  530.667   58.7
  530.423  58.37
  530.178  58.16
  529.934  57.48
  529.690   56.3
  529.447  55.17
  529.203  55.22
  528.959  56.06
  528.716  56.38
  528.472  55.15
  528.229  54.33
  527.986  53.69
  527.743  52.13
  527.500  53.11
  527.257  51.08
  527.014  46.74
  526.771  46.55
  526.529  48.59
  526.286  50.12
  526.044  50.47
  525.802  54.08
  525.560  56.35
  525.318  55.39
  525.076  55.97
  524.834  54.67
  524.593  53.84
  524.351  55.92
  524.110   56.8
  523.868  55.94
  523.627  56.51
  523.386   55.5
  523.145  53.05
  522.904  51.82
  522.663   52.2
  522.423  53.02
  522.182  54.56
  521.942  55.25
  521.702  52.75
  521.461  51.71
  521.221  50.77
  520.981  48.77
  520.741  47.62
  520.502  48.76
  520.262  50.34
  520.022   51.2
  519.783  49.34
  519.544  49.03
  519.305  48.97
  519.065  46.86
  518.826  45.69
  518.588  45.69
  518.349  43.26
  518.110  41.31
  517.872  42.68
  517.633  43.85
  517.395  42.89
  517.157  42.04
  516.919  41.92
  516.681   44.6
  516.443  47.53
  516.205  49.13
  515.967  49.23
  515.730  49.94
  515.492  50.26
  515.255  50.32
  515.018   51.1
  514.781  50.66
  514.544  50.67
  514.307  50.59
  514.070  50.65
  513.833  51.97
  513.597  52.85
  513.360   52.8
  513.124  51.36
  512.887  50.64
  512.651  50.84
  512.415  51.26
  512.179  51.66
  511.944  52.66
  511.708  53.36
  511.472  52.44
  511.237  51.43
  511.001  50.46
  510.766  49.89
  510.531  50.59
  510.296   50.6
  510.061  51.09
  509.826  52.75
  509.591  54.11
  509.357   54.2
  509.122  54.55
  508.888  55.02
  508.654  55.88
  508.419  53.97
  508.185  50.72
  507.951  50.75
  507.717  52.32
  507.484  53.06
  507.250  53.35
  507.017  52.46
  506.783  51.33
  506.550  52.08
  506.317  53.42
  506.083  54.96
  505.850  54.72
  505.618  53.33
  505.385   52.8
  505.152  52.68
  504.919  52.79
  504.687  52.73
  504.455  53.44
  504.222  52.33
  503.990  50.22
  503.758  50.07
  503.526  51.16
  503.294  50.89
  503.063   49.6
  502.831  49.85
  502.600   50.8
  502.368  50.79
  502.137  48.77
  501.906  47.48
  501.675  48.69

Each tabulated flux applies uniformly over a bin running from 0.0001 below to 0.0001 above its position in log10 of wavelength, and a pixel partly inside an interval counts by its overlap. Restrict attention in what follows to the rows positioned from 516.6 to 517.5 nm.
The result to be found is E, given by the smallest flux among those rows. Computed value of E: 41.92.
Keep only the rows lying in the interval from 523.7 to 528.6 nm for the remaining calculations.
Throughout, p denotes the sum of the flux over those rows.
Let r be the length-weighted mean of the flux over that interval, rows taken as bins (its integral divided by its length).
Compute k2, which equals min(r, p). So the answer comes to 53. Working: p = 1061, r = 53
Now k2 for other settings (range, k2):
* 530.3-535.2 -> 56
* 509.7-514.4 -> 51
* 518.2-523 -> 50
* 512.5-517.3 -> 49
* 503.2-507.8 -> 53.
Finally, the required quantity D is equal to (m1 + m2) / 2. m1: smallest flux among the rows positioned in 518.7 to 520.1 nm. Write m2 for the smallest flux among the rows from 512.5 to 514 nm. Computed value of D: 48.2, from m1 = 45.69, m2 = 50.64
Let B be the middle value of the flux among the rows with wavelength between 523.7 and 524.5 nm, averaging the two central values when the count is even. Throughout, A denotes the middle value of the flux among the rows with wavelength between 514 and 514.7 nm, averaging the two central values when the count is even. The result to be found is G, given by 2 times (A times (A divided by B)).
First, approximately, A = 51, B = 56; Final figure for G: 92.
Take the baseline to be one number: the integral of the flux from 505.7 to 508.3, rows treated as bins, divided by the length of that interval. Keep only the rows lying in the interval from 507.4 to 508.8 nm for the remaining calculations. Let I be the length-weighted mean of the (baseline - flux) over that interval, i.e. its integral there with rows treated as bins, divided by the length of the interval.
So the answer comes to -0.1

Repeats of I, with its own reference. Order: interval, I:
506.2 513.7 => 0.4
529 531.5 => -5.3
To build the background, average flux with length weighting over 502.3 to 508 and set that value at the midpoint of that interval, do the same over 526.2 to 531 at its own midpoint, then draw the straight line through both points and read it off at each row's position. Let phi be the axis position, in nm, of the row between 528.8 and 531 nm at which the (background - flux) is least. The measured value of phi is 530.911 nm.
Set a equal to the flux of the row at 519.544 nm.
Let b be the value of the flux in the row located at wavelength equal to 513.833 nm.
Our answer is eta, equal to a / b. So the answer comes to 0.94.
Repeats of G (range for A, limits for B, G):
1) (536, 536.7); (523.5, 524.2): 117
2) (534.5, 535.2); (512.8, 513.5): 133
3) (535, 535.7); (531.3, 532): 126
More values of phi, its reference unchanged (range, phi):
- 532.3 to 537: 535.331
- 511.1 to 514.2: 511.708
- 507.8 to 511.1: 508.654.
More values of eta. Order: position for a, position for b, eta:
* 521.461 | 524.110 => 0.91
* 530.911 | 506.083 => 1.08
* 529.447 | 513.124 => 1.07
